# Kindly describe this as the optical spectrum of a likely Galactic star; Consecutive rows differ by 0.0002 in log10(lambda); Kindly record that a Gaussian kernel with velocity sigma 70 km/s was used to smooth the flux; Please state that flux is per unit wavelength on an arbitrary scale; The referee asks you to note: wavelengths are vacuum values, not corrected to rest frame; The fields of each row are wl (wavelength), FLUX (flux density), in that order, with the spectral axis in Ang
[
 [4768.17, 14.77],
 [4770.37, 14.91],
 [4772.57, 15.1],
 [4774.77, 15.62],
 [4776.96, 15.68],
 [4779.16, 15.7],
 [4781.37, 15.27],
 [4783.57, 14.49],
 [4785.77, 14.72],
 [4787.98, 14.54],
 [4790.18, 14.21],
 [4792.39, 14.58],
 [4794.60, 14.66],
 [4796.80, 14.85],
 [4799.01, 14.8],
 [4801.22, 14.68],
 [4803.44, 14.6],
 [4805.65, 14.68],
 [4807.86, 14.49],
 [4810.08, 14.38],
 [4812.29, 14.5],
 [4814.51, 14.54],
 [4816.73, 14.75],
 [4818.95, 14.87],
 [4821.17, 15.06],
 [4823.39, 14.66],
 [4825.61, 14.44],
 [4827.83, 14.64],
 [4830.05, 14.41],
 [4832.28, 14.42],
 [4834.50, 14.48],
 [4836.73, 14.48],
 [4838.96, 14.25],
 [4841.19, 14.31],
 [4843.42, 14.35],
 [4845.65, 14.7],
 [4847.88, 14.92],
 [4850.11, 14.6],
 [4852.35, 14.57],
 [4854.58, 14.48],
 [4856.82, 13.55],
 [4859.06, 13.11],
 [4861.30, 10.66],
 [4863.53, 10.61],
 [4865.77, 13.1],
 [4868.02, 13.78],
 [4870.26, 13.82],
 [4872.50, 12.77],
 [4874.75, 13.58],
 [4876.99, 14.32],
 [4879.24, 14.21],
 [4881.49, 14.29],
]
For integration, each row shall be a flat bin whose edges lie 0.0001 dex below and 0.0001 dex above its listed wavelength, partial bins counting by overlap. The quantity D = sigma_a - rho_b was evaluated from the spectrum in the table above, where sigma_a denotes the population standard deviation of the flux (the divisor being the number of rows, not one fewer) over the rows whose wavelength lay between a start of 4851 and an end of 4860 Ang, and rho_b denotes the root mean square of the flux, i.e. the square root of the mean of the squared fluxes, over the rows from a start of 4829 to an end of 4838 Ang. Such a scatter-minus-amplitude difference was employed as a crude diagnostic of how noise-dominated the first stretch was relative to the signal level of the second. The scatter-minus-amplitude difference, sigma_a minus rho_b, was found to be -13.8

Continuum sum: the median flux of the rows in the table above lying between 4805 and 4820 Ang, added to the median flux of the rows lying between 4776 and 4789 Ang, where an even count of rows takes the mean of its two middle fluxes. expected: 29.5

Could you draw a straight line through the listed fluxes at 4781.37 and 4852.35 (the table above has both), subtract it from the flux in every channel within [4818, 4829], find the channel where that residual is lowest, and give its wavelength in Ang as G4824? 4825.61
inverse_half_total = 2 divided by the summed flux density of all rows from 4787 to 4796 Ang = 0.034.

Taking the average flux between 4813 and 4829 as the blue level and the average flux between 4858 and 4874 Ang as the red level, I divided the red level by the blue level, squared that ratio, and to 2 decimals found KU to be 0.73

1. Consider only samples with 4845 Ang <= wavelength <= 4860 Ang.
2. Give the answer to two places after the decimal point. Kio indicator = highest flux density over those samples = 14.92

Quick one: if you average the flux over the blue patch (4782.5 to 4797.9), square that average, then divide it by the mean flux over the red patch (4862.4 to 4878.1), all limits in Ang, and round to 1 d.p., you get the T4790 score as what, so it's 16.2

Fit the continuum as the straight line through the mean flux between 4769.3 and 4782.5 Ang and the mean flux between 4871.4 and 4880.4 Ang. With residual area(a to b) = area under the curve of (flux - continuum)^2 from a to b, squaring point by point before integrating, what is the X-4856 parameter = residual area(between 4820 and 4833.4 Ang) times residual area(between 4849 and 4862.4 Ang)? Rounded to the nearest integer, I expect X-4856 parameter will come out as 14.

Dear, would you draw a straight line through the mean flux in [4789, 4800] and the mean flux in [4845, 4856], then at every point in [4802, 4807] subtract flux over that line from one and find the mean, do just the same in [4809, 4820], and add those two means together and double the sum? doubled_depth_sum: 0.001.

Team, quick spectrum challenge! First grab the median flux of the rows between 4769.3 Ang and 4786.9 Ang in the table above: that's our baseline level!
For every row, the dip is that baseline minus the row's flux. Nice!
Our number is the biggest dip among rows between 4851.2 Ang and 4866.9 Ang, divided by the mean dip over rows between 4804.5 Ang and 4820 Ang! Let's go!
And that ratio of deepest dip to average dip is 8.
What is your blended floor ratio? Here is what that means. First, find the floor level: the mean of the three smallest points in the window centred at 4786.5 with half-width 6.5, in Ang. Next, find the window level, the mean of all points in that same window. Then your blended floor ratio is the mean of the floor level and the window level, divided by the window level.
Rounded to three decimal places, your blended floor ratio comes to 0.992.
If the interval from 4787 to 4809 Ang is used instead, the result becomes 0.993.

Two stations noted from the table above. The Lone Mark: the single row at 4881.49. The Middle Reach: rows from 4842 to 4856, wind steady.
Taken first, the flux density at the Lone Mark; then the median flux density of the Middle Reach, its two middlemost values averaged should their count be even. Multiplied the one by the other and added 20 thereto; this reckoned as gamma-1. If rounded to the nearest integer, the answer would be 228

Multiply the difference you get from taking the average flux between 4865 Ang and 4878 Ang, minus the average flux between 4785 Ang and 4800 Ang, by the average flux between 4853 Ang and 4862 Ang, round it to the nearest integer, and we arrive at -14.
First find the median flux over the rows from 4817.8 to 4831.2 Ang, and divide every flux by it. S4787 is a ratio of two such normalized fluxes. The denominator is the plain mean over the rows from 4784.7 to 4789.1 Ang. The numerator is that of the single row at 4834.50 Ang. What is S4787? 0.99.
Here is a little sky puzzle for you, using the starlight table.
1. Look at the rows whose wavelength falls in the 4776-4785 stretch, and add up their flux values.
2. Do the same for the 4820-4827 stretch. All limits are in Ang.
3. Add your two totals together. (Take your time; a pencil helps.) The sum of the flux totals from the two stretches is 105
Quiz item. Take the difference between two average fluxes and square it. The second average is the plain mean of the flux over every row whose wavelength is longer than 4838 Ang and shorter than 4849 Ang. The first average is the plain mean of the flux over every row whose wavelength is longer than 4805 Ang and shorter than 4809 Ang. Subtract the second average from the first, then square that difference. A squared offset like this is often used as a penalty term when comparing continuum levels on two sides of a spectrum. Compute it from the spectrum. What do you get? 0.0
